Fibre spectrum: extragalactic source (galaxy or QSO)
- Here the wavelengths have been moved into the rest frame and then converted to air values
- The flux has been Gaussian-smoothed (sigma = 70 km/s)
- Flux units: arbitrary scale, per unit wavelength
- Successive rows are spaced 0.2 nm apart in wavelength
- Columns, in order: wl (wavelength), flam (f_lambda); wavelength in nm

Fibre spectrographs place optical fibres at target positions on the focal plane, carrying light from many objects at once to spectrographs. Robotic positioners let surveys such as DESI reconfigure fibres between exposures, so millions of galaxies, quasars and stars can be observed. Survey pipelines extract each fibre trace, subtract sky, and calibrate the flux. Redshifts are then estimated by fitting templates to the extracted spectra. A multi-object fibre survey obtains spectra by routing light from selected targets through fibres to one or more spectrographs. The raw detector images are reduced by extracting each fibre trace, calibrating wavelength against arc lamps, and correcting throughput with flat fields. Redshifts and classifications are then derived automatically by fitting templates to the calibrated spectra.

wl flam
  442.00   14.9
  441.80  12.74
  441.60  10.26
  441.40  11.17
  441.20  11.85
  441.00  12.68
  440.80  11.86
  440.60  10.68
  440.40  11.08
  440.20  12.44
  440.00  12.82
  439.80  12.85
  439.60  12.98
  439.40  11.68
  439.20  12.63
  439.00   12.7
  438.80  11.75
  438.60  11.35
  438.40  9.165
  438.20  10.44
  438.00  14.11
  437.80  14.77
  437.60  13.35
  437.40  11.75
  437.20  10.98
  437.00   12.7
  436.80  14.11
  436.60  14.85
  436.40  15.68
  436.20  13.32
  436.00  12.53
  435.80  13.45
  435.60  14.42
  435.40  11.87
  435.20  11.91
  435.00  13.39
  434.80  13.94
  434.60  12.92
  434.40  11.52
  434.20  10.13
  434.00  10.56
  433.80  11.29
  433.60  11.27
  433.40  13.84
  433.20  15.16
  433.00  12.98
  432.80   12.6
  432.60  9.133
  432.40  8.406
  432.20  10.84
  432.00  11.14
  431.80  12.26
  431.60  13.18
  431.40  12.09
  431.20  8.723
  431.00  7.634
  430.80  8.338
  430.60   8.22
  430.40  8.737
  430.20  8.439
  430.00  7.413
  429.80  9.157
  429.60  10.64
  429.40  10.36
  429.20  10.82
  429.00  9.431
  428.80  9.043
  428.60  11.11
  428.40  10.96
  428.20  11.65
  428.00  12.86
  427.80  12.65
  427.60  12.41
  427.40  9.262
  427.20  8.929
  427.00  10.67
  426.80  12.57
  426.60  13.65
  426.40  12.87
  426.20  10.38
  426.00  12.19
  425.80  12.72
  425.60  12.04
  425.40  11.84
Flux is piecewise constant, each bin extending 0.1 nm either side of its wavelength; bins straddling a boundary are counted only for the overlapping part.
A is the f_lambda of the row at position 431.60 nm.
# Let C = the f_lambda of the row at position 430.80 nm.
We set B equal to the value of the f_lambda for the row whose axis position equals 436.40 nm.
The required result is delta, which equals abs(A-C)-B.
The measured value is -10.8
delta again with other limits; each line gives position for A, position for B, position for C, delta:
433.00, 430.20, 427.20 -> -4.4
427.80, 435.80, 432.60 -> -9.9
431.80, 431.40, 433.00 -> -11.4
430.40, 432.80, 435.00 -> -7.9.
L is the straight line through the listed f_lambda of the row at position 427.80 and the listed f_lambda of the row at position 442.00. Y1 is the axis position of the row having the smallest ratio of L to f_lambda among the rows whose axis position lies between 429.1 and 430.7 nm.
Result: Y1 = 429.20 nm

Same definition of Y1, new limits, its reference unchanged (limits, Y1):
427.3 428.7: 428.00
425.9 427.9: 426.60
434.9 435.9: 435.60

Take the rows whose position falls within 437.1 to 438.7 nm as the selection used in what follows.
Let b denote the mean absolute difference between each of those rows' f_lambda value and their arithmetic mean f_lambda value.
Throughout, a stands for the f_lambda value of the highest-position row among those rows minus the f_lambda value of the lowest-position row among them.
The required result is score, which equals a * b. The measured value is 0.6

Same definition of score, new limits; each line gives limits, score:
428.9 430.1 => -2.0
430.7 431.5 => 5.4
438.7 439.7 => 0.6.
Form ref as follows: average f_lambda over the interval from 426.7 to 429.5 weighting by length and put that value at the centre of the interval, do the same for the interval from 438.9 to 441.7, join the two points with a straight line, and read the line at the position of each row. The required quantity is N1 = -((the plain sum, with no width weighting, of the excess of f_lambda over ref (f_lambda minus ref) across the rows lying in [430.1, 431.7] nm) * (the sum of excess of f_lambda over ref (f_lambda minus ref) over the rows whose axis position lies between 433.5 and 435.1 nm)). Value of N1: 47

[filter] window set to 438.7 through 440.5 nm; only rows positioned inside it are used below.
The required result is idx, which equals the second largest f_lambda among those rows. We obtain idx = 12.85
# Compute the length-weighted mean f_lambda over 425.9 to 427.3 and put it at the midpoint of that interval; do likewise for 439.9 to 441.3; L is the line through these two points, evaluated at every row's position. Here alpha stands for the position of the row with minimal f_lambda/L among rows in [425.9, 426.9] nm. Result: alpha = 426.20 nm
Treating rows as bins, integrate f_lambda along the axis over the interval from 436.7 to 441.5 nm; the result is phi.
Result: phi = 58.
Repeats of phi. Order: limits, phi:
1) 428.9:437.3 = 96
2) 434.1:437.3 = 42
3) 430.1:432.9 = 28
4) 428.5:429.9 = 14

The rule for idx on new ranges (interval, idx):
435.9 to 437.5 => 14.85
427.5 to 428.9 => 12.65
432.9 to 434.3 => 13.84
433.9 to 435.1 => 13.39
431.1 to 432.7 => 12.26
